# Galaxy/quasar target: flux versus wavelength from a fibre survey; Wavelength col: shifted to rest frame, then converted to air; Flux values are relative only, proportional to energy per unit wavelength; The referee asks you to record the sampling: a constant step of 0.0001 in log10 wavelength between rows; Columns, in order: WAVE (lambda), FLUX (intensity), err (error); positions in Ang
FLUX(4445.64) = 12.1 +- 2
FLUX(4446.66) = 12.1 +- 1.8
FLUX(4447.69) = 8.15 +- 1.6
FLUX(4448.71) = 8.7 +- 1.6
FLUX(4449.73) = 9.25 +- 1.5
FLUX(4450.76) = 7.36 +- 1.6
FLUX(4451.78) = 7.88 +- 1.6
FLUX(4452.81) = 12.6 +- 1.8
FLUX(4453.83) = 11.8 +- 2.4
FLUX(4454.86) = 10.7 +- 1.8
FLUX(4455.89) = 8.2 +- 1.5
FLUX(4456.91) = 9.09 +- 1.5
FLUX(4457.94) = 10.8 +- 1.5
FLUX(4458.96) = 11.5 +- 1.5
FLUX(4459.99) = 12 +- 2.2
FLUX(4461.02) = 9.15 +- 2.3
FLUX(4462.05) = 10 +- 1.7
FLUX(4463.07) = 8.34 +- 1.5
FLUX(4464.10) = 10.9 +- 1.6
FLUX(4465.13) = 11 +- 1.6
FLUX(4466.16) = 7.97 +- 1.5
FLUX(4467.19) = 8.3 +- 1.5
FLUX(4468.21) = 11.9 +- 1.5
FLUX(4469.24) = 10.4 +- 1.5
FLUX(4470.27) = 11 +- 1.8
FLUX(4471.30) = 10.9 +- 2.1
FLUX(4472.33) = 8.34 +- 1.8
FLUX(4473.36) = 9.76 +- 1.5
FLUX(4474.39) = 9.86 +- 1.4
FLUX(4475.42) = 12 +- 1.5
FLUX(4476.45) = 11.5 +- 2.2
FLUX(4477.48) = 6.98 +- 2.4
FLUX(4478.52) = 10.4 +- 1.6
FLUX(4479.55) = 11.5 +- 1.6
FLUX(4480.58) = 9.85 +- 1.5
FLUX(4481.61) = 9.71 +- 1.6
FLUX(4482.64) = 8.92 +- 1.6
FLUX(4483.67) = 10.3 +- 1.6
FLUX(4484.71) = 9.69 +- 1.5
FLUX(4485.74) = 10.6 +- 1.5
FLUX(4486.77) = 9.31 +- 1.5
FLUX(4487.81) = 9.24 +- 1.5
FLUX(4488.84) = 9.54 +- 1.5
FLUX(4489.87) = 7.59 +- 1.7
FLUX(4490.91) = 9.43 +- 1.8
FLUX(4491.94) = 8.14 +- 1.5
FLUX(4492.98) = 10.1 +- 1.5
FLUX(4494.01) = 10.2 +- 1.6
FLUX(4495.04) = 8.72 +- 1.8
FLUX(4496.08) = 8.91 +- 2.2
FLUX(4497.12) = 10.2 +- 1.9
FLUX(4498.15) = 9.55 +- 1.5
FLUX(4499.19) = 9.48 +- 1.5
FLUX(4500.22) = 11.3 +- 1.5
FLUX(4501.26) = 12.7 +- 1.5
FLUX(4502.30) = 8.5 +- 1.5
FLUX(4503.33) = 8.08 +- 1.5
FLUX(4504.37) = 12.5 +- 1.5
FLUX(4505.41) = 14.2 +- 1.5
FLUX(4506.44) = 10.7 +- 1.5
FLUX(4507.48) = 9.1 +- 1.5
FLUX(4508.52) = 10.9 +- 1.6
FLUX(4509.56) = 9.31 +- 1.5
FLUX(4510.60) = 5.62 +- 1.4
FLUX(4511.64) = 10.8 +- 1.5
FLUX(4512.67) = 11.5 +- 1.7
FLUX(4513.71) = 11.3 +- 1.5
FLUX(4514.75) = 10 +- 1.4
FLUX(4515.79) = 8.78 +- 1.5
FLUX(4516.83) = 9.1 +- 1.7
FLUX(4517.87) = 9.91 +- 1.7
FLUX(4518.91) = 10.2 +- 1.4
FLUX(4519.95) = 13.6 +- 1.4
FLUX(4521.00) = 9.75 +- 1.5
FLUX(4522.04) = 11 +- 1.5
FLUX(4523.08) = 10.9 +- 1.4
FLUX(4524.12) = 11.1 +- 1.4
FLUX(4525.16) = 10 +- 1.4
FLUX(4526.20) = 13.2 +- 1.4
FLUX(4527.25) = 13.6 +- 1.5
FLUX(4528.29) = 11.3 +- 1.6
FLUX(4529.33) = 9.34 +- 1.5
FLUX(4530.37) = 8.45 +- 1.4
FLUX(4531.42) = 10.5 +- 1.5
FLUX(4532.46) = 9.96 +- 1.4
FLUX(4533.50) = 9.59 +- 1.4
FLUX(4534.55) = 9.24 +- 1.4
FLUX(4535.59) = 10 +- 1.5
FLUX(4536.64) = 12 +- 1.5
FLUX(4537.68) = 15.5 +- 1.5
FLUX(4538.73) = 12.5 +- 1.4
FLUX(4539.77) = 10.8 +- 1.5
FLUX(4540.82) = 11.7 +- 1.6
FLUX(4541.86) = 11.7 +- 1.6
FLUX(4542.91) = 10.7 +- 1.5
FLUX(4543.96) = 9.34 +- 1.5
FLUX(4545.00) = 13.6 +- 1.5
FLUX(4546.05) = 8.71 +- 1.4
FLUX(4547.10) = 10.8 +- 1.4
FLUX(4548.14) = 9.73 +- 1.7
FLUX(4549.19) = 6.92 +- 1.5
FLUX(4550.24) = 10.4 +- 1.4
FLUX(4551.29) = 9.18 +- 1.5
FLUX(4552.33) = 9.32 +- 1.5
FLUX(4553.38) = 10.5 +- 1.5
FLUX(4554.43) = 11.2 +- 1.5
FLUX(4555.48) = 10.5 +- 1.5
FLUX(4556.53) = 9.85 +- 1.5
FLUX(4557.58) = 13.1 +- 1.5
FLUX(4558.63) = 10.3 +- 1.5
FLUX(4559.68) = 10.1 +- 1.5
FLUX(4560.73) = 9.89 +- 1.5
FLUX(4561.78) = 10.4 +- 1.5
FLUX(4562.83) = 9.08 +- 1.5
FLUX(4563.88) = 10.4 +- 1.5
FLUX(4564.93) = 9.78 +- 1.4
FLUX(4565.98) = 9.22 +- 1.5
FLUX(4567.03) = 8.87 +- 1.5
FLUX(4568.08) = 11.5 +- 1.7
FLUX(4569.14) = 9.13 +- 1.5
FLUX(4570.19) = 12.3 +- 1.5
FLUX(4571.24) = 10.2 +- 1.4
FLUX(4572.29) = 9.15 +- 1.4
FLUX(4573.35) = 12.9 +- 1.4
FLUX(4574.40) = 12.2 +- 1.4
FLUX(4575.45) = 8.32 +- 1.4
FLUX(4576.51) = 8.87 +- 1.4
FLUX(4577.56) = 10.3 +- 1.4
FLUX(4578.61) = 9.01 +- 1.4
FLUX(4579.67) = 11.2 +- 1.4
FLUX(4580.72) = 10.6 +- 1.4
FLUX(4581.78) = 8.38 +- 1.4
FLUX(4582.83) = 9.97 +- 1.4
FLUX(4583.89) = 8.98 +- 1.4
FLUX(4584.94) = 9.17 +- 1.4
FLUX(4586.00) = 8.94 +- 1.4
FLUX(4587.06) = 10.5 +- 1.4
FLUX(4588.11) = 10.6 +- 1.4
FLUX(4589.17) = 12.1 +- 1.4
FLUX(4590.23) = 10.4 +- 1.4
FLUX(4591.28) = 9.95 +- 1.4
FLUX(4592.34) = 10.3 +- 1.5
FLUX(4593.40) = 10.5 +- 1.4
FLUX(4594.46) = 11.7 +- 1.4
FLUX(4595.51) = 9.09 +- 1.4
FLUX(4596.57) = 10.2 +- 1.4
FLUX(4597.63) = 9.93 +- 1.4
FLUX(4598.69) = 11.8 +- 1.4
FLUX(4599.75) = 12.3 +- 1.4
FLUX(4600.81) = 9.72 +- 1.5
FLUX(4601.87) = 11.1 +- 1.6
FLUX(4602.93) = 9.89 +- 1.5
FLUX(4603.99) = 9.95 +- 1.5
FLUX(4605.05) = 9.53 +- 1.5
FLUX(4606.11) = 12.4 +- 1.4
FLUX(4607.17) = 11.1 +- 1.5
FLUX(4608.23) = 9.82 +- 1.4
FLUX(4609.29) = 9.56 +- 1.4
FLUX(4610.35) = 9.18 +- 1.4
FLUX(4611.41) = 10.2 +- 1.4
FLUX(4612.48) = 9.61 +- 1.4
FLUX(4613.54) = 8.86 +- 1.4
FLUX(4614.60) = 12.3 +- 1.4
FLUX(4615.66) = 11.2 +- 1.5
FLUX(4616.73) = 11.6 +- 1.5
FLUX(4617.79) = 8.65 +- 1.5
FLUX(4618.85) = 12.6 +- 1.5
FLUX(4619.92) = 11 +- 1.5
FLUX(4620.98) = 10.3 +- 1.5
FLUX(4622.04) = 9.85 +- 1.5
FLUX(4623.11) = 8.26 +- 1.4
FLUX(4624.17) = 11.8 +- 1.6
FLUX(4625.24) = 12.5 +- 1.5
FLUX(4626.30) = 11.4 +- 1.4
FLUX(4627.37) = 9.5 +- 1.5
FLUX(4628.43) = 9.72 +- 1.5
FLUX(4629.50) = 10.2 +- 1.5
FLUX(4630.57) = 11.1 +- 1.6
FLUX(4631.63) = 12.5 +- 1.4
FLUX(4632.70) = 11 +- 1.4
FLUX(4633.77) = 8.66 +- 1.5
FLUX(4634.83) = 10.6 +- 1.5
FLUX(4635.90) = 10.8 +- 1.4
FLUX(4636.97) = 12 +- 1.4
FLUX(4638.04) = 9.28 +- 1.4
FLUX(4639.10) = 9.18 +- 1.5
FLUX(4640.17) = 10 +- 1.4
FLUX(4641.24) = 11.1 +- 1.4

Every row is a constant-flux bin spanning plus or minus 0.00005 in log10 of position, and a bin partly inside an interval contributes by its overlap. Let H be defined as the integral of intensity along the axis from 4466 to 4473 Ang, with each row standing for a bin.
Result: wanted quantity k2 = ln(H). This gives 4.2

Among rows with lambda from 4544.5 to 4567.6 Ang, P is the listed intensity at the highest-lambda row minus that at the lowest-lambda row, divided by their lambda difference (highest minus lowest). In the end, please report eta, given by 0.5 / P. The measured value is -2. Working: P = -0.215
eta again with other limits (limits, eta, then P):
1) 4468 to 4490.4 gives -3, -0.199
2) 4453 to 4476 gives 54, 0.009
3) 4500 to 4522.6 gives -36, -0.014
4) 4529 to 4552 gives -69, -0.007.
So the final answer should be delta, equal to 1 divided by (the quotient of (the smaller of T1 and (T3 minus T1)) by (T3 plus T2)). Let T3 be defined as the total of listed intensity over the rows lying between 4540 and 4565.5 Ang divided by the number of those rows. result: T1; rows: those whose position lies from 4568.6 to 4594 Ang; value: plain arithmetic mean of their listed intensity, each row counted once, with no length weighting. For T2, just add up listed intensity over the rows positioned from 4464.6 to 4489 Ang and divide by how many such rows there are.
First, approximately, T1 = 10.2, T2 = 10.0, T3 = 10.3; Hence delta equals 151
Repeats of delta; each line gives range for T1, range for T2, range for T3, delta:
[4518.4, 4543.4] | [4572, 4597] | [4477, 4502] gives -14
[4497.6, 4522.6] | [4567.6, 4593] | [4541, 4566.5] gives -155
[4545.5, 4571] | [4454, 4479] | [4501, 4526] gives 59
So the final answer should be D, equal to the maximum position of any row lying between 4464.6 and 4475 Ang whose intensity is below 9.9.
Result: 4474.39 Ang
